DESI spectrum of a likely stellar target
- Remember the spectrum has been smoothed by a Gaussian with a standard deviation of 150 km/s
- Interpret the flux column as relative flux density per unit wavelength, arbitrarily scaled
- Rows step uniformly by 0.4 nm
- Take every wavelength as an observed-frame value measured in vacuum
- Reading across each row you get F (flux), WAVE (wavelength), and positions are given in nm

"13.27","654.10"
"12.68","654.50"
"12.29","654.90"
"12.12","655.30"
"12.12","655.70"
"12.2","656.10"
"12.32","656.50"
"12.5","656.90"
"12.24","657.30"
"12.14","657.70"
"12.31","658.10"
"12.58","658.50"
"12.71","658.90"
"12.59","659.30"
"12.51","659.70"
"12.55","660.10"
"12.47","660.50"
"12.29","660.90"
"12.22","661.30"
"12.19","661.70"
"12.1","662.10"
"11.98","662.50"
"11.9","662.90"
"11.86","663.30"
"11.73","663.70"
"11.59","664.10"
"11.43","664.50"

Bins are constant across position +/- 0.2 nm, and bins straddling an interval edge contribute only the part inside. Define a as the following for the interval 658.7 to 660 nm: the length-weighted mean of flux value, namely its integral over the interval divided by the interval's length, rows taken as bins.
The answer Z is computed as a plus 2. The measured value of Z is 14.6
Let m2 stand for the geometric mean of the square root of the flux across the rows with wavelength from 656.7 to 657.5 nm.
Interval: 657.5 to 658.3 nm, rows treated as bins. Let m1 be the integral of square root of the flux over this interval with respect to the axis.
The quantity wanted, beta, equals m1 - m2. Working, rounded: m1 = 2.80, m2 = 3.52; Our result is -0.72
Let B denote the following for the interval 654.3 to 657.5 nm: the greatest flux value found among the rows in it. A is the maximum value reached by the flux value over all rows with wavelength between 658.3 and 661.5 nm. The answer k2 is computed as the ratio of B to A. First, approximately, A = 12.71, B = 12.68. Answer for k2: 1.00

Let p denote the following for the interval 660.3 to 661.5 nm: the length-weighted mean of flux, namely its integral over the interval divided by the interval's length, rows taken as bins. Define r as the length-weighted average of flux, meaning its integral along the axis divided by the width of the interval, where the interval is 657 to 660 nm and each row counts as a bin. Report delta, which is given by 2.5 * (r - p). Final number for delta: 0.3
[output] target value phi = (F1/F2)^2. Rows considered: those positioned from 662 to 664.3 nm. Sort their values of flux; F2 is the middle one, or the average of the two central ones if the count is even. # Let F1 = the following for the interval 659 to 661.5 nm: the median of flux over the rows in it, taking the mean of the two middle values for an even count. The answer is 1.11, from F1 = 12.5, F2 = 11.9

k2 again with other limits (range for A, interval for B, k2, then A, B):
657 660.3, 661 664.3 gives 0.96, 12.71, 12.22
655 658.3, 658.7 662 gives 1.02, 12.5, 12.71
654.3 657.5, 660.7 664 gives 0.97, 12.68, 12.29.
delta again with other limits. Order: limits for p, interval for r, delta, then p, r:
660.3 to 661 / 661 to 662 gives -0.5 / 12.39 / 12.2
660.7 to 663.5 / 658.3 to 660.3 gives 1.3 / 12.08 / 12.6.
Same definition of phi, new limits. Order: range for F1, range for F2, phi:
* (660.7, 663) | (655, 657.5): 0.99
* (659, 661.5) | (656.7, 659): 1.01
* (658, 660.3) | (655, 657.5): 1.06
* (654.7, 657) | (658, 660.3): 0.95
